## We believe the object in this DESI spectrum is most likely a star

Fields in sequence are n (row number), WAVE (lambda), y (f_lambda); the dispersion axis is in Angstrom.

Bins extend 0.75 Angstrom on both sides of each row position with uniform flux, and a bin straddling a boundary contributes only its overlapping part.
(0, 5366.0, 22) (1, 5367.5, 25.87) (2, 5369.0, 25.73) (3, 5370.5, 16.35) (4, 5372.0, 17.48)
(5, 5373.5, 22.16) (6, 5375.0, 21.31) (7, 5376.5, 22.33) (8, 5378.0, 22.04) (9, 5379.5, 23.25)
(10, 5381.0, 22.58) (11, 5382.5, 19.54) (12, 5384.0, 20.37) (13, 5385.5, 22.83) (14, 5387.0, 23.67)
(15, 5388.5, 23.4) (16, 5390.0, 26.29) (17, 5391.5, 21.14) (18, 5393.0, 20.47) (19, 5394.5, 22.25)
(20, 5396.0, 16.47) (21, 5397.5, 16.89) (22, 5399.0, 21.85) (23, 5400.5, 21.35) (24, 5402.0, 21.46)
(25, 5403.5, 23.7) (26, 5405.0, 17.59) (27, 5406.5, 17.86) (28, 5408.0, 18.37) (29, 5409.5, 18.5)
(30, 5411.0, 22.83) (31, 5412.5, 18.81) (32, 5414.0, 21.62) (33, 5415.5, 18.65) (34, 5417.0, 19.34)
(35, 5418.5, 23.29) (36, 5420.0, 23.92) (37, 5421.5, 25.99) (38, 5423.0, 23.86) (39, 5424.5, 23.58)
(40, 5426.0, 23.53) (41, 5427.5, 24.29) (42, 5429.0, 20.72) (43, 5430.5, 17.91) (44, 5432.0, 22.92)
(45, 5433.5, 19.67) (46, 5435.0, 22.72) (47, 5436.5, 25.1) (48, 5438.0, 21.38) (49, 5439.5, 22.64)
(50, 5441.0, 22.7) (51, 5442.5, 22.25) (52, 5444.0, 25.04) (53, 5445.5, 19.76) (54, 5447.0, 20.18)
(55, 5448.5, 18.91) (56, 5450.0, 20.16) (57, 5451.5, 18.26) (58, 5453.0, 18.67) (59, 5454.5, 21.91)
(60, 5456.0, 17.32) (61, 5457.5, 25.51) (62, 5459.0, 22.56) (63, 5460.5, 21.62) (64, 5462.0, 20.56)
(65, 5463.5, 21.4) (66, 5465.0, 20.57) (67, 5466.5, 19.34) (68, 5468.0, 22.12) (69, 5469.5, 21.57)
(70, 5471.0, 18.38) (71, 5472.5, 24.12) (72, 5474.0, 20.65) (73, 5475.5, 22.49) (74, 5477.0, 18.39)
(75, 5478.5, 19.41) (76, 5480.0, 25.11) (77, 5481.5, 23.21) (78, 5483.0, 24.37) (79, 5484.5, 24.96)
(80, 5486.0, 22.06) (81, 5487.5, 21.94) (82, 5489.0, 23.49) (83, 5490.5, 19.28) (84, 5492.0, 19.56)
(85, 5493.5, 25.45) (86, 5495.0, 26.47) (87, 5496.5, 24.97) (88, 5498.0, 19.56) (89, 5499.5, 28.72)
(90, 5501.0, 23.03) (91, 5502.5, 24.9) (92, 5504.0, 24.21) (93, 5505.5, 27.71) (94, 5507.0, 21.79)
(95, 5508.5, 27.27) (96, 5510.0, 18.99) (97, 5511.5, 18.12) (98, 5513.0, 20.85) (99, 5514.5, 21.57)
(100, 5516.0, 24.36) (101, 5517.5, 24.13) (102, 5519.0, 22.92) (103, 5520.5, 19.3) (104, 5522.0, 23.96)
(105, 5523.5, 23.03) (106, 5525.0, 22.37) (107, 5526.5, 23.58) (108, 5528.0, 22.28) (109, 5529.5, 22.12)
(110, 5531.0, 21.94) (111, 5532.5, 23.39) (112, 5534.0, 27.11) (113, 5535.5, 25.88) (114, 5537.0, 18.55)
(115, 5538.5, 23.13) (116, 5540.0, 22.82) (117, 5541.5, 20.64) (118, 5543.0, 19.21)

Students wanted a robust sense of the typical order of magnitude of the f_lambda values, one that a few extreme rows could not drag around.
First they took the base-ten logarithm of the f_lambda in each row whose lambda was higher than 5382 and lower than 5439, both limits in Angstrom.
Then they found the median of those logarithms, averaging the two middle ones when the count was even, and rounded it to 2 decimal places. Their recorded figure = 1.33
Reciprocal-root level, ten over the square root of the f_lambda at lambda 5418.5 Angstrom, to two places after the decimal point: 2.07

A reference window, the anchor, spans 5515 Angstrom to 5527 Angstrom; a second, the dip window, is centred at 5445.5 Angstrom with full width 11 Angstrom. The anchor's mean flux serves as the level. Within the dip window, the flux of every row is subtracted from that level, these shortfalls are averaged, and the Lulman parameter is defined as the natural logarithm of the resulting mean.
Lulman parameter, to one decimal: 0.5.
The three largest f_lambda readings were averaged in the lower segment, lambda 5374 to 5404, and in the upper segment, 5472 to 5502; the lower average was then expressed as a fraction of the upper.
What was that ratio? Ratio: 0.913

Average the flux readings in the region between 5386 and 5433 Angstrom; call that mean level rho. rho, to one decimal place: 21.4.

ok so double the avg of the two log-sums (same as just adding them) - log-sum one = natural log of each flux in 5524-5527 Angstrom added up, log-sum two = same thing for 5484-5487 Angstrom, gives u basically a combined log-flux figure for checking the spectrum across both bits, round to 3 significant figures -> 12.6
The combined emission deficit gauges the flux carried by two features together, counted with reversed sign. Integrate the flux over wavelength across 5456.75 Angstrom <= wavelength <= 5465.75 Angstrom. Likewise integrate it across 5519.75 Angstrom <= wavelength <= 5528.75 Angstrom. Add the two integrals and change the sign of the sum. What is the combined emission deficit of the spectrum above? -400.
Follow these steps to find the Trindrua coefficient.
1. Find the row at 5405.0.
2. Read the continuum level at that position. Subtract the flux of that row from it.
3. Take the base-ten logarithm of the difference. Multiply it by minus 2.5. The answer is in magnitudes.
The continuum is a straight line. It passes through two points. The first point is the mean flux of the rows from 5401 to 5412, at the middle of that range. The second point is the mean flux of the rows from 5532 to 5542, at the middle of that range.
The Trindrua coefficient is -1.0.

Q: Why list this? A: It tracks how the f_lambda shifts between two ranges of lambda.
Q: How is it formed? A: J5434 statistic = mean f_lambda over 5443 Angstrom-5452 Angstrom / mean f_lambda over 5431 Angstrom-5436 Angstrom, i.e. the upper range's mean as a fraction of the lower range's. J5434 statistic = 0.94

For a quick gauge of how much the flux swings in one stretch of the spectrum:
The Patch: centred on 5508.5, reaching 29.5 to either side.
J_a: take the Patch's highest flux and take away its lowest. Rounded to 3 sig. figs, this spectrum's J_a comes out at 10.6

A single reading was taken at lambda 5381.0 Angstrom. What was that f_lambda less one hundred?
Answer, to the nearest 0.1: -77.4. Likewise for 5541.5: -79.4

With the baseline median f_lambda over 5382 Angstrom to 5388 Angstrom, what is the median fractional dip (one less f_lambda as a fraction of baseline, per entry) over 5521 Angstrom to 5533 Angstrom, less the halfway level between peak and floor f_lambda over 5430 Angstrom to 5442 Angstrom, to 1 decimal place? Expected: -21.6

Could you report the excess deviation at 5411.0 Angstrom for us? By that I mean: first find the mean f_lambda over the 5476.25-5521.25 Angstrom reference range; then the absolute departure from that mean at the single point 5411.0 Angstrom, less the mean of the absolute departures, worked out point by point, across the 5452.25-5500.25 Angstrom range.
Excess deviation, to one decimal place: -2.3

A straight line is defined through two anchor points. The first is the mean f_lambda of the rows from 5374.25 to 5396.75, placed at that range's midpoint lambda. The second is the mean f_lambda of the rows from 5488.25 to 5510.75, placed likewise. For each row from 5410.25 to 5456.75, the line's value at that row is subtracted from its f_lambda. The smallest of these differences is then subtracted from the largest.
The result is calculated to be 9.2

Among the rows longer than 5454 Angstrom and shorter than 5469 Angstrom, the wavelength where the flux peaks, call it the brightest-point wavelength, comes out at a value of 5457.5 Angstrom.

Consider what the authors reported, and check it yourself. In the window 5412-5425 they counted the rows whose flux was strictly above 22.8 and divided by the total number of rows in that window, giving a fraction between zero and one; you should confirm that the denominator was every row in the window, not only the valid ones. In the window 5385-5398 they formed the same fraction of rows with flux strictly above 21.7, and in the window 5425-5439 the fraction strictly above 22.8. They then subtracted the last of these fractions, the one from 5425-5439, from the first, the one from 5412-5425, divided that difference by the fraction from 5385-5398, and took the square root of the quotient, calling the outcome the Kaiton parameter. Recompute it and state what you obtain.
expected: 0.45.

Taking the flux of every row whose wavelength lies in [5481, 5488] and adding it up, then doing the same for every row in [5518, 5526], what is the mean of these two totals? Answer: 114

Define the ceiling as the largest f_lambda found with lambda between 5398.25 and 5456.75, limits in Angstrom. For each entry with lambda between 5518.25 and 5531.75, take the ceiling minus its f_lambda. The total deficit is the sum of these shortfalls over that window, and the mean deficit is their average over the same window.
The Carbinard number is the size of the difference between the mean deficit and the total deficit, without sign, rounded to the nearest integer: 29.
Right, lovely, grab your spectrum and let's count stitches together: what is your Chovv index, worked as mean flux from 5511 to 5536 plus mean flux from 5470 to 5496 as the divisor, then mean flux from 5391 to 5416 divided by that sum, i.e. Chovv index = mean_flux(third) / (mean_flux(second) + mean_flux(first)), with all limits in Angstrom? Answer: 0.443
